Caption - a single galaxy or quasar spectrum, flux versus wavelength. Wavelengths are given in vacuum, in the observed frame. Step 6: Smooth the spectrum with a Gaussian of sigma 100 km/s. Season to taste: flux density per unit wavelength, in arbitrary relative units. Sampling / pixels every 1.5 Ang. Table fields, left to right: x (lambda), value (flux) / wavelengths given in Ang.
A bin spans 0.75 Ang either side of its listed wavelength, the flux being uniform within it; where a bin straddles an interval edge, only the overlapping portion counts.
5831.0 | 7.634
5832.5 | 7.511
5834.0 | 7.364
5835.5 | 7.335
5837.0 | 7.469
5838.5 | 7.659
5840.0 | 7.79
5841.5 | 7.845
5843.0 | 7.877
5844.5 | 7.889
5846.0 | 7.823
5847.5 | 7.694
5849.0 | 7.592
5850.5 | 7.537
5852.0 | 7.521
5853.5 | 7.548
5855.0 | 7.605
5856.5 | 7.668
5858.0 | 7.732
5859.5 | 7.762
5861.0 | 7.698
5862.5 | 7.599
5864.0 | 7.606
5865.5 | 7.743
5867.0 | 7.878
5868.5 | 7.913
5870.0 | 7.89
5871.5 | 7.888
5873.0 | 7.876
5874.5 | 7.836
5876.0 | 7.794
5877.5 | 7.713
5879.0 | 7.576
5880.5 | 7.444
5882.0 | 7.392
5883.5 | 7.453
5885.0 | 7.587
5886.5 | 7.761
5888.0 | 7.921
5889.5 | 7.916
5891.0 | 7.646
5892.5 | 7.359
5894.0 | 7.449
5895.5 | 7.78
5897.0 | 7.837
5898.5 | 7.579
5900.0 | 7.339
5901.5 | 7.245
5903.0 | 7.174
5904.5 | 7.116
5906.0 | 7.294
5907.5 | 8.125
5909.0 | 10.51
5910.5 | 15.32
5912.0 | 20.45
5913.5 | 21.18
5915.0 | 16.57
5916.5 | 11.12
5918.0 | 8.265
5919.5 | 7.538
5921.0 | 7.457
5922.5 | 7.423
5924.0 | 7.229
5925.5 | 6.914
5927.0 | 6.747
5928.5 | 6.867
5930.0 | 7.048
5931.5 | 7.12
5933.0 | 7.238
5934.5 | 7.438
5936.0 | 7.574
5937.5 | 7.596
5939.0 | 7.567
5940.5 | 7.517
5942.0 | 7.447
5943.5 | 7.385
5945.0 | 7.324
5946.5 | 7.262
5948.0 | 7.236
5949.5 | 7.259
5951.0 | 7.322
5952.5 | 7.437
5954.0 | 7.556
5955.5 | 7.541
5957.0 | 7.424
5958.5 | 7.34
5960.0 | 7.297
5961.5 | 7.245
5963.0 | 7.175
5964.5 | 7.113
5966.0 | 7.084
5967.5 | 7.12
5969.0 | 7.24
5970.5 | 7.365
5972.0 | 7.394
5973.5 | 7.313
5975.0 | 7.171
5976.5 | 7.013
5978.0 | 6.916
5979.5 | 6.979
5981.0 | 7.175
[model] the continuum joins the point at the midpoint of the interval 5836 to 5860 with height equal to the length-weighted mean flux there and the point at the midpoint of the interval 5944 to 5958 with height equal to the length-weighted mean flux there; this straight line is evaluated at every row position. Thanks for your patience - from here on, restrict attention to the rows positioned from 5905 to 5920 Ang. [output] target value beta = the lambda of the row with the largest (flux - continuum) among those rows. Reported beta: 5913.5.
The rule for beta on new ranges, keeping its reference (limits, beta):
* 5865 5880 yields 5868.5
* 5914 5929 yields 5915.0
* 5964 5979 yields 5972.0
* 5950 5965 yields 5954.0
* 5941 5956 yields 5954.0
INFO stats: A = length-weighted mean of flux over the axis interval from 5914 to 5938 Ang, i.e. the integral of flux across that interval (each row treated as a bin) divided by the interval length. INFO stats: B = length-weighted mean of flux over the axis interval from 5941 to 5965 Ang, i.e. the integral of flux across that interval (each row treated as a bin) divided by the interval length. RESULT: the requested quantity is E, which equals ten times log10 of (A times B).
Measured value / 17.8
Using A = 8.28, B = 7.3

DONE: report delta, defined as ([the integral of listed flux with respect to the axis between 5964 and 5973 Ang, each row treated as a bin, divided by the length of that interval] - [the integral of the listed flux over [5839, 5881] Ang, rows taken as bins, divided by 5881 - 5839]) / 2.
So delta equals -0.25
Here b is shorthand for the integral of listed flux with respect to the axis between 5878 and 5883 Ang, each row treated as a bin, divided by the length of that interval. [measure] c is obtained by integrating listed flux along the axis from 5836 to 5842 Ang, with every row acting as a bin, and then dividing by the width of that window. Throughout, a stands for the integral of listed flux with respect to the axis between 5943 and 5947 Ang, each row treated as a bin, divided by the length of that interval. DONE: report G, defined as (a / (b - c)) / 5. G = -8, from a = 7.3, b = 7.48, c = 7.7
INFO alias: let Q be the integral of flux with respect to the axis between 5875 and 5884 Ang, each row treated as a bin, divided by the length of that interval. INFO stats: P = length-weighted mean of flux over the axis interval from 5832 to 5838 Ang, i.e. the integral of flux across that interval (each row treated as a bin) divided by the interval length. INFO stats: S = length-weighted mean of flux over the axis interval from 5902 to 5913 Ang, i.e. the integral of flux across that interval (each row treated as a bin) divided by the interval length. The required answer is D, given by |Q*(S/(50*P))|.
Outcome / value 0.22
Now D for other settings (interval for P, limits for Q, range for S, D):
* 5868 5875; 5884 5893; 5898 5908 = 0.14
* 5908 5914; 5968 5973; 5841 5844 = 0.07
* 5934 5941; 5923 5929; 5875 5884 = 0.14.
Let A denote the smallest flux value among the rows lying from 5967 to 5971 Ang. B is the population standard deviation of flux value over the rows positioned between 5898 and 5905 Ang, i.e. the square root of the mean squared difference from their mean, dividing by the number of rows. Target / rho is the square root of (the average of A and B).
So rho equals 1.91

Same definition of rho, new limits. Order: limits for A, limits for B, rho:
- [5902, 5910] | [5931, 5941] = 1.91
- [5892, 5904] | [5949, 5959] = 1.91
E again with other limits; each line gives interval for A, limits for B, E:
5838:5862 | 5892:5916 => 19.1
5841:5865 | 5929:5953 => 17.5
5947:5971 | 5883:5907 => 17.4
